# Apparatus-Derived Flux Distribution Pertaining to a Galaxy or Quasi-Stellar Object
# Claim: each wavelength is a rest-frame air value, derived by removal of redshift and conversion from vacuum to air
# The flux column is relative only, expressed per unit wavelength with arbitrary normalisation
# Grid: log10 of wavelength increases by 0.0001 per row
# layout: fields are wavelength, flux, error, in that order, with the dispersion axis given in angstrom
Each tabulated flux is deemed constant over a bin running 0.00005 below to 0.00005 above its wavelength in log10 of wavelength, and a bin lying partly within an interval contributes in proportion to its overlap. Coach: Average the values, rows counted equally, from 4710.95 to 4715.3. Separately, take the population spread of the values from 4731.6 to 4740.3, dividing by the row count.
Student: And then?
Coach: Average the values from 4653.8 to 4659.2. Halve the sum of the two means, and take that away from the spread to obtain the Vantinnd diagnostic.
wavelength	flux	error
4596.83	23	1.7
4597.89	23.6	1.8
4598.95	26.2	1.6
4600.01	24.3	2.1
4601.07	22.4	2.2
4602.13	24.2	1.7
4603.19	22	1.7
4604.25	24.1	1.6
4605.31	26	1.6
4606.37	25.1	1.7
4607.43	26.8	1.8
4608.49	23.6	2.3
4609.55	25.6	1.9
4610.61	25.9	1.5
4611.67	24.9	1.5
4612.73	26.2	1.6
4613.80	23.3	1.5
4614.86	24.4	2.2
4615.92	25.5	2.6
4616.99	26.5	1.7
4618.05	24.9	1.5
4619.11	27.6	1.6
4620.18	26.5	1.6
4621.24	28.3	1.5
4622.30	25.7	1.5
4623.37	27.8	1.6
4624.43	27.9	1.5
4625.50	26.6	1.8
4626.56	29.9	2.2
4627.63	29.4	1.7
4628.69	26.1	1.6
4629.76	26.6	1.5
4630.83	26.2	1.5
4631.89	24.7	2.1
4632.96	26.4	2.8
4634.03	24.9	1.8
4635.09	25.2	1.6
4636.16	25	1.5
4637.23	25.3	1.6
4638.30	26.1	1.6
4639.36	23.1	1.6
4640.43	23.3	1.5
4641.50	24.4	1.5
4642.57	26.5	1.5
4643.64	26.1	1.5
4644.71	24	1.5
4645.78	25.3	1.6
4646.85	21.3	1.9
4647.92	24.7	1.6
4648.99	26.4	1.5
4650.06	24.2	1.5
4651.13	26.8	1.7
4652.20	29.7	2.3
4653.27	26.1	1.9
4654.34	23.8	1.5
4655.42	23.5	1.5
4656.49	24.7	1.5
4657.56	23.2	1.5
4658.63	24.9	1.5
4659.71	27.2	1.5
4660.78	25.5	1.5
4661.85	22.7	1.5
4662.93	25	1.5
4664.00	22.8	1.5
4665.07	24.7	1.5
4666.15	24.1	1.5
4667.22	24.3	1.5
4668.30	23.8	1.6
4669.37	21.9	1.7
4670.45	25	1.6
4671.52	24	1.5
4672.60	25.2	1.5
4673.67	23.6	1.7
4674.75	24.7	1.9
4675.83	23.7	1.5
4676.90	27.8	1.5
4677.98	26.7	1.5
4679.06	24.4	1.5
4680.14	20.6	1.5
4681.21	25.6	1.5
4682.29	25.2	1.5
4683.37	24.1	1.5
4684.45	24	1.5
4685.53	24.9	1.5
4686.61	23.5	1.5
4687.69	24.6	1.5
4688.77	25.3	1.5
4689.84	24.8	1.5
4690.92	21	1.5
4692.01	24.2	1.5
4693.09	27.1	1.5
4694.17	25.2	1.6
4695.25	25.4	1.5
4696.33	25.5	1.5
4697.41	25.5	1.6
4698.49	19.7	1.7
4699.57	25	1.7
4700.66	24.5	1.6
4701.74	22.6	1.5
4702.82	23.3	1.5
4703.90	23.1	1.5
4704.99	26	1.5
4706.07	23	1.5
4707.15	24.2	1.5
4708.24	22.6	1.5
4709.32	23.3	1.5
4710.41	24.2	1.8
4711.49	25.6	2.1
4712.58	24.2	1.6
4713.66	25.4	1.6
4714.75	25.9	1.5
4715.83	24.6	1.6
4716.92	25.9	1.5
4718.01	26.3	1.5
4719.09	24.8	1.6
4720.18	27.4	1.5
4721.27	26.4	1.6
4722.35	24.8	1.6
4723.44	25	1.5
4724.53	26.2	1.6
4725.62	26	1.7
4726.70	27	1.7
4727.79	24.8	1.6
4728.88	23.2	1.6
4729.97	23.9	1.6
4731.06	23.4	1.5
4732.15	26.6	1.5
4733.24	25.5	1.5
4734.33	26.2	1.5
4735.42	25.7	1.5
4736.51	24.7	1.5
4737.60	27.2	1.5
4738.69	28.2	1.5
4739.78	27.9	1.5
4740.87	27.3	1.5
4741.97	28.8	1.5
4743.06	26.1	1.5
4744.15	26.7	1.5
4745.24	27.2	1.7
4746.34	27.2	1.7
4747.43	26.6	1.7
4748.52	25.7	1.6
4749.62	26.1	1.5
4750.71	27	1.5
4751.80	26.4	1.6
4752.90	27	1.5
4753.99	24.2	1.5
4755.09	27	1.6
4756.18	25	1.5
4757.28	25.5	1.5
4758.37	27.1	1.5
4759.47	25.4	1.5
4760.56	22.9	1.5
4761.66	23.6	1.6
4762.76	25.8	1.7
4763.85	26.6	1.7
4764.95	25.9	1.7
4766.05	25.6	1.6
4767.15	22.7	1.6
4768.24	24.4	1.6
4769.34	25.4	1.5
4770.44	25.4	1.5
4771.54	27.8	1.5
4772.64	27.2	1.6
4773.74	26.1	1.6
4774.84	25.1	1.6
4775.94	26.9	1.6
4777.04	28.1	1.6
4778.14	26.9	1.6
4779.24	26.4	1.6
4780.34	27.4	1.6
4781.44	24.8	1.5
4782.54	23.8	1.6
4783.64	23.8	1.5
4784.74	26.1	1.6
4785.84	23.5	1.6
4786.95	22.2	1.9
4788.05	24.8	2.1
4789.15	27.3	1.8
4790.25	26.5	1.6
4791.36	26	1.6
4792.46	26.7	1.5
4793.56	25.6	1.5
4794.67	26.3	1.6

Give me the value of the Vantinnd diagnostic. -23.5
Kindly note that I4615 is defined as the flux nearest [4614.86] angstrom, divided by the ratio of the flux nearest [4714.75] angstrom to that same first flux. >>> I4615 23.0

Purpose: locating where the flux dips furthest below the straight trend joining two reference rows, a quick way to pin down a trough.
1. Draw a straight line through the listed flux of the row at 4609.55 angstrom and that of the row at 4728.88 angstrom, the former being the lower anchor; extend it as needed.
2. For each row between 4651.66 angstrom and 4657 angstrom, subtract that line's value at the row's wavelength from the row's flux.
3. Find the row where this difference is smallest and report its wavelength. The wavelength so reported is 4655.42 angstrom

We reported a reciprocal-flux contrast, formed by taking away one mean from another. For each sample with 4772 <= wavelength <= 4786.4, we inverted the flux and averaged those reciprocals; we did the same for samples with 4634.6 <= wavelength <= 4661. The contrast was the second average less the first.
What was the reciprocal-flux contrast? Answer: 0.0013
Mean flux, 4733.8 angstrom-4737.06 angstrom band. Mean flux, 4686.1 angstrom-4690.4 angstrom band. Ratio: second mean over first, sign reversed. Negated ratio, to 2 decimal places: -0.96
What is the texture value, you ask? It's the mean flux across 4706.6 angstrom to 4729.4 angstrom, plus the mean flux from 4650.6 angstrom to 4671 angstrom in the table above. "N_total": 49.9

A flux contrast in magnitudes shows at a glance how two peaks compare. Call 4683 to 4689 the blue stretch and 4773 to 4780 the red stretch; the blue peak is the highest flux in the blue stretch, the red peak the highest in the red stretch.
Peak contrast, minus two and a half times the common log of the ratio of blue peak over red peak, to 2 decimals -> 0.11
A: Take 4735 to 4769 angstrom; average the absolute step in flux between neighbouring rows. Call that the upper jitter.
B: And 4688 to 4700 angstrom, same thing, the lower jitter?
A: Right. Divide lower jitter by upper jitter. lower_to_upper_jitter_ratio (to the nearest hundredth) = 1.88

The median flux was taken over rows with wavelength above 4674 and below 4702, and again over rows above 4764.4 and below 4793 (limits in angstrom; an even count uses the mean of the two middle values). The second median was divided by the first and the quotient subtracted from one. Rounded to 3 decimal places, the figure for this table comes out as -0.048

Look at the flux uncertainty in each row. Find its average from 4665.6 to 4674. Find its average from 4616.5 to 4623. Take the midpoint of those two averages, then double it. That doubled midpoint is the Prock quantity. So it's 3.14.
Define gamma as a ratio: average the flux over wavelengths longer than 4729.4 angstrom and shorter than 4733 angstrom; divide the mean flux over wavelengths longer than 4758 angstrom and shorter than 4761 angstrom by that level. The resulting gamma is 1.02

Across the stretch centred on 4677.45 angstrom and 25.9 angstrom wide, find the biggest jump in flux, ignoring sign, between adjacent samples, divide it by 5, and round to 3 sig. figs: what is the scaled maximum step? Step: 1.00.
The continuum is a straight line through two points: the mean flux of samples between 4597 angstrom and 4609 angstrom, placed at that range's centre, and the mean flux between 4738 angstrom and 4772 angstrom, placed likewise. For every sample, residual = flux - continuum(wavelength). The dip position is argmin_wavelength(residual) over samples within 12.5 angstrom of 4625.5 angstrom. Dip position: 4613.80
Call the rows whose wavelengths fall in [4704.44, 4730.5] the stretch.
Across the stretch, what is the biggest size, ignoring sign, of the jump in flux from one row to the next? 3.0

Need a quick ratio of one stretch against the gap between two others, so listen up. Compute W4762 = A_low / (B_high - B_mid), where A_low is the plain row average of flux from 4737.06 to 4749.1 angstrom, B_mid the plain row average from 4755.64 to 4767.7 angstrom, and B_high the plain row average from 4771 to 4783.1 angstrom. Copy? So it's 21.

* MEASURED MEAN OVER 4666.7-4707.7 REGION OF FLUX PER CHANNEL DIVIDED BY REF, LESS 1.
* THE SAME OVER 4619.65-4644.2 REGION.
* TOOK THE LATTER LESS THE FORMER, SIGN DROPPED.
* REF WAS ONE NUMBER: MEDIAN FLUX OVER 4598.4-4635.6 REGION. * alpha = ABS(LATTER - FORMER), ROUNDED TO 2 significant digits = 0.073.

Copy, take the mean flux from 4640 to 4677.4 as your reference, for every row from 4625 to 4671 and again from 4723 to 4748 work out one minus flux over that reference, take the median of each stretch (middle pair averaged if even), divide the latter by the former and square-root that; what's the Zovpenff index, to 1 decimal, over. 2.3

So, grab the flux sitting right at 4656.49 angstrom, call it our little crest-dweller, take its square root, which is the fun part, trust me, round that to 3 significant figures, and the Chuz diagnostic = 4.97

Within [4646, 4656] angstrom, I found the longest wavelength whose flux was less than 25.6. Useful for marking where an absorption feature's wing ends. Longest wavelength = 4655.42 angstrom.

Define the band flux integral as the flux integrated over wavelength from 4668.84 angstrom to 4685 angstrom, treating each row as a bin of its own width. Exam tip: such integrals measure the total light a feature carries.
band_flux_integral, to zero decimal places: 395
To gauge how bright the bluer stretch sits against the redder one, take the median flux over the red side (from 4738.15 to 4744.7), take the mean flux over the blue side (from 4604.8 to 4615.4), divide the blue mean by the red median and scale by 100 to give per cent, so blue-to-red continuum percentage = 91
